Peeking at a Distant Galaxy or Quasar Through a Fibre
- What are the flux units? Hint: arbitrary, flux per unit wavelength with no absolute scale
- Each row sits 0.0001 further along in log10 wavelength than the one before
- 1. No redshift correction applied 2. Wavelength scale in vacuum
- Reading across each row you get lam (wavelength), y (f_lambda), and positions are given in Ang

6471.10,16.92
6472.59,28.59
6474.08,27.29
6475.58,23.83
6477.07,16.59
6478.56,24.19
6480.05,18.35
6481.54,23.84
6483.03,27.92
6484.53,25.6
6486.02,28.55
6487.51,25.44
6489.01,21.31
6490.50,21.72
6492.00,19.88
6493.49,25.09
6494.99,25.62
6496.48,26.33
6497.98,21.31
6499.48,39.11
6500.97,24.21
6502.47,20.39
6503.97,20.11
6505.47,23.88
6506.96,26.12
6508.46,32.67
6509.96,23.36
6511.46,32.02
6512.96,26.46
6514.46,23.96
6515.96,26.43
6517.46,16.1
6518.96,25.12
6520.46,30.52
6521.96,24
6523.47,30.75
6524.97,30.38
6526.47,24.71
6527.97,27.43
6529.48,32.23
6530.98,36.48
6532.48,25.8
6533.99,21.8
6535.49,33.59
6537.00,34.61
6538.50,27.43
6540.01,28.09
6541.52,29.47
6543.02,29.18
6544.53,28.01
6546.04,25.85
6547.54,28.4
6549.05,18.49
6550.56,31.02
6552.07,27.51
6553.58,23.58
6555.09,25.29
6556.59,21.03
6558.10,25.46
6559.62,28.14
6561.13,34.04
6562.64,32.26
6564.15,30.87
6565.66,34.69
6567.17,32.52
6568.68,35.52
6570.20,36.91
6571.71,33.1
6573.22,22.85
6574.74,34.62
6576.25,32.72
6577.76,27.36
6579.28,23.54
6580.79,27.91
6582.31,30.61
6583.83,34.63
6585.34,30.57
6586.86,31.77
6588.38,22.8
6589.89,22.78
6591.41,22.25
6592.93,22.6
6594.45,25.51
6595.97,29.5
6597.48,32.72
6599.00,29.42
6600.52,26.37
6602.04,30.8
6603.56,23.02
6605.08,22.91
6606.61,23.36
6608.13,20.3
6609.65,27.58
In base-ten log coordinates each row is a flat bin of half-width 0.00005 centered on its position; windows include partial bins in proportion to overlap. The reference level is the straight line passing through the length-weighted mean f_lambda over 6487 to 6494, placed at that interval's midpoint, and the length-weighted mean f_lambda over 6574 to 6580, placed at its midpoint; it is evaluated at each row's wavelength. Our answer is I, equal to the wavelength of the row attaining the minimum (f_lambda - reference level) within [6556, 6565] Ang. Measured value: 6556.59 Ang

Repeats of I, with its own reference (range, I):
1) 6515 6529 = 6517.46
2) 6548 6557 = 6549.05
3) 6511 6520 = 6517.46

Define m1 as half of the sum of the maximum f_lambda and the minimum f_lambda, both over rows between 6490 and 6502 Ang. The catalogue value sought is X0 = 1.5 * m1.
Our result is 44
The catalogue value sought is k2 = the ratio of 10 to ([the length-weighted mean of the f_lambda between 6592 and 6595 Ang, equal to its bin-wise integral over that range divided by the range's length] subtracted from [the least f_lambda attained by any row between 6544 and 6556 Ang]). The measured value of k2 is -1.9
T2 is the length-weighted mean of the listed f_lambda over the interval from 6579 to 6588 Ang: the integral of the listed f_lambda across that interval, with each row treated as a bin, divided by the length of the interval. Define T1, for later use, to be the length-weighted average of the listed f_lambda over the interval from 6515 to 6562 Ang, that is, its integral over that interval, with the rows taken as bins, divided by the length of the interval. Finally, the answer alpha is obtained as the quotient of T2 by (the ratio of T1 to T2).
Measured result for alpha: 32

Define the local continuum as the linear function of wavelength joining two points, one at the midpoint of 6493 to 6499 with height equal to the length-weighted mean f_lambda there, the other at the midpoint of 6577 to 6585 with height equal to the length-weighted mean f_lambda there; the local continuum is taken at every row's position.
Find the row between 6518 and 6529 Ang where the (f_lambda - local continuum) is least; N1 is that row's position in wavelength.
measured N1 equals 6521.96 Ang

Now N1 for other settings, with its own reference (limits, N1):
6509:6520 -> 6517.46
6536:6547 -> 6546.04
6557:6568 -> 6558.10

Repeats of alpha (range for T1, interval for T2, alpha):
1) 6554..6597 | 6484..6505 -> 21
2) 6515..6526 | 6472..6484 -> 22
